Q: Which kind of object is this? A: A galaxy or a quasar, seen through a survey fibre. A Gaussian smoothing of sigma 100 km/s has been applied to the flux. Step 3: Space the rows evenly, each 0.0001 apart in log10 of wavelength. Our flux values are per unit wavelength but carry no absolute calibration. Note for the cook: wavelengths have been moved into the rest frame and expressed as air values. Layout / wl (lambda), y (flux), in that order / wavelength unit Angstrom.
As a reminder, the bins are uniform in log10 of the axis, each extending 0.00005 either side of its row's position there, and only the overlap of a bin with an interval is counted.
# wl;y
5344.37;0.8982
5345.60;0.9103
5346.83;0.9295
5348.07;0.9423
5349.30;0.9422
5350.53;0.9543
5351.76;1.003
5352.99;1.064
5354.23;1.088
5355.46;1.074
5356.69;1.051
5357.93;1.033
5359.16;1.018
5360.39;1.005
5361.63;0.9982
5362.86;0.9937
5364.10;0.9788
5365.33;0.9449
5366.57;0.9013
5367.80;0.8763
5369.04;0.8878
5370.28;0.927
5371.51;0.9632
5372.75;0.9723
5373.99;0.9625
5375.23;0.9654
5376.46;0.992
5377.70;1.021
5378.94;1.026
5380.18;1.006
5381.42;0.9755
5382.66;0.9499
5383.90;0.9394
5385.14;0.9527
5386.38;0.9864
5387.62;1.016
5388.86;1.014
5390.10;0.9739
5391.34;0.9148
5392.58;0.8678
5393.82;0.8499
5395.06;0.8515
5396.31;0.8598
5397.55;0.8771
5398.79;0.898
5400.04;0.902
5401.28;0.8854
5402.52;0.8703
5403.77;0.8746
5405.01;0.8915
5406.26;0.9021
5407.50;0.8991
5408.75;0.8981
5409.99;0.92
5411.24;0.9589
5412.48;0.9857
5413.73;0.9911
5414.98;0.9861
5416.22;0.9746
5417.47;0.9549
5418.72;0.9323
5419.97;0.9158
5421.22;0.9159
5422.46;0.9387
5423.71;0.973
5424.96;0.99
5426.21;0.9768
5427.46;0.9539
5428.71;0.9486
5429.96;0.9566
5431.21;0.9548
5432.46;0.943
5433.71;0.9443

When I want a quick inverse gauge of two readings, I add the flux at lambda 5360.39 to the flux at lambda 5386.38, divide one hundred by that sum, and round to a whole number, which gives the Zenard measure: 50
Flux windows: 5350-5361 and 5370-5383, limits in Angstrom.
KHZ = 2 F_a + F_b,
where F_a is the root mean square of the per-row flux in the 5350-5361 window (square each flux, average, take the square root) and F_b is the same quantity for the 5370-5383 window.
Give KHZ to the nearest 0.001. 3.045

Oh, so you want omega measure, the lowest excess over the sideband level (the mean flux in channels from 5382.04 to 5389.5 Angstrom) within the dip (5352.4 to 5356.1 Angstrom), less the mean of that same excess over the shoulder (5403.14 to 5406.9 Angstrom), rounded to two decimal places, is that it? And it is 0.17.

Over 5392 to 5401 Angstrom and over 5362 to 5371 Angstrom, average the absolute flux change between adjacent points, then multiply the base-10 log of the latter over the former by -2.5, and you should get -1.0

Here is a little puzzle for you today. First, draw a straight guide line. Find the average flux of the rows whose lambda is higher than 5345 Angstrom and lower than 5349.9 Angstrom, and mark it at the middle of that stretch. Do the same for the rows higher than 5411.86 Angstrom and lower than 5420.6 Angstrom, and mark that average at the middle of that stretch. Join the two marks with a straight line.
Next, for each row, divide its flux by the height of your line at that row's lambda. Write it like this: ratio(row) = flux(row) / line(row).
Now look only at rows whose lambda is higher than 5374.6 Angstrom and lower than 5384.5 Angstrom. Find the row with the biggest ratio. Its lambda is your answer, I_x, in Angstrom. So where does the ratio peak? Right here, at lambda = 5378.94 Angstrom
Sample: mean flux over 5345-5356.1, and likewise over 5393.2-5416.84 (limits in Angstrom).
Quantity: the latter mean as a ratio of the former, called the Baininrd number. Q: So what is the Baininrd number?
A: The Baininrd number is 0.92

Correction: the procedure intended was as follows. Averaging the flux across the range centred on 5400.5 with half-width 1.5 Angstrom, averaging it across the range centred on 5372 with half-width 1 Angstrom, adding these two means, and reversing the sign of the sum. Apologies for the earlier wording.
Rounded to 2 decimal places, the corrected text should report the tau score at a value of -1.86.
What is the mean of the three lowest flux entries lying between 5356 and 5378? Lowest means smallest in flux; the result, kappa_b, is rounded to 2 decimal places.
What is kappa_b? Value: 0.89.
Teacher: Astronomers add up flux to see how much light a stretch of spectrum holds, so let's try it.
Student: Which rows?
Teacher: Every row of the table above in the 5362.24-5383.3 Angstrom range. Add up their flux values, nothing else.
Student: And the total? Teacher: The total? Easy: 16.3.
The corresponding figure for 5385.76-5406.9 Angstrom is 15.4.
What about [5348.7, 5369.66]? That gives 16.8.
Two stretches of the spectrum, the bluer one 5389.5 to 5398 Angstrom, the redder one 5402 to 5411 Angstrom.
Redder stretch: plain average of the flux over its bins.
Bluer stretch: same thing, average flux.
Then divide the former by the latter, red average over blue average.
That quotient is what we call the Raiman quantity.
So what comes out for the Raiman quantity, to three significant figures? 1.01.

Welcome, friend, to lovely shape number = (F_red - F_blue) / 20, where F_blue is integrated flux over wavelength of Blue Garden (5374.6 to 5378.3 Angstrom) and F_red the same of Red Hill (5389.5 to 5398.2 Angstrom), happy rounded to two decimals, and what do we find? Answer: 0.20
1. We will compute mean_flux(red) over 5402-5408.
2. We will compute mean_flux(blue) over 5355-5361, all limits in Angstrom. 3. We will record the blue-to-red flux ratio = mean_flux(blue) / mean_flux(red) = 1.17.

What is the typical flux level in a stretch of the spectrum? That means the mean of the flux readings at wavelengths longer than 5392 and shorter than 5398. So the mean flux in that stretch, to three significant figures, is 0.861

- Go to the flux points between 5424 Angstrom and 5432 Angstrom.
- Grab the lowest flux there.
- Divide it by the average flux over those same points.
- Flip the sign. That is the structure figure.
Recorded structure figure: -0.985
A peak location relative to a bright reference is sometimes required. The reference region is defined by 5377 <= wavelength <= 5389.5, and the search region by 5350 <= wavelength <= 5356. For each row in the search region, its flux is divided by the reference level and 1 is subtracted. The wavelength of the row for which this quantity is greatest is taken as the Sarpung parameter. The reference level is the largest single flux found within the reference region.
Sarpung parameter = 5354.23 Angstrom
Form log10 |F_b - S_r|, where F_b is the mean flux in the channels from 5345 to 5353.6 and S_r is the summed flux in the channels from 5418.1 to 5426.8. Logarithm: 0.754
